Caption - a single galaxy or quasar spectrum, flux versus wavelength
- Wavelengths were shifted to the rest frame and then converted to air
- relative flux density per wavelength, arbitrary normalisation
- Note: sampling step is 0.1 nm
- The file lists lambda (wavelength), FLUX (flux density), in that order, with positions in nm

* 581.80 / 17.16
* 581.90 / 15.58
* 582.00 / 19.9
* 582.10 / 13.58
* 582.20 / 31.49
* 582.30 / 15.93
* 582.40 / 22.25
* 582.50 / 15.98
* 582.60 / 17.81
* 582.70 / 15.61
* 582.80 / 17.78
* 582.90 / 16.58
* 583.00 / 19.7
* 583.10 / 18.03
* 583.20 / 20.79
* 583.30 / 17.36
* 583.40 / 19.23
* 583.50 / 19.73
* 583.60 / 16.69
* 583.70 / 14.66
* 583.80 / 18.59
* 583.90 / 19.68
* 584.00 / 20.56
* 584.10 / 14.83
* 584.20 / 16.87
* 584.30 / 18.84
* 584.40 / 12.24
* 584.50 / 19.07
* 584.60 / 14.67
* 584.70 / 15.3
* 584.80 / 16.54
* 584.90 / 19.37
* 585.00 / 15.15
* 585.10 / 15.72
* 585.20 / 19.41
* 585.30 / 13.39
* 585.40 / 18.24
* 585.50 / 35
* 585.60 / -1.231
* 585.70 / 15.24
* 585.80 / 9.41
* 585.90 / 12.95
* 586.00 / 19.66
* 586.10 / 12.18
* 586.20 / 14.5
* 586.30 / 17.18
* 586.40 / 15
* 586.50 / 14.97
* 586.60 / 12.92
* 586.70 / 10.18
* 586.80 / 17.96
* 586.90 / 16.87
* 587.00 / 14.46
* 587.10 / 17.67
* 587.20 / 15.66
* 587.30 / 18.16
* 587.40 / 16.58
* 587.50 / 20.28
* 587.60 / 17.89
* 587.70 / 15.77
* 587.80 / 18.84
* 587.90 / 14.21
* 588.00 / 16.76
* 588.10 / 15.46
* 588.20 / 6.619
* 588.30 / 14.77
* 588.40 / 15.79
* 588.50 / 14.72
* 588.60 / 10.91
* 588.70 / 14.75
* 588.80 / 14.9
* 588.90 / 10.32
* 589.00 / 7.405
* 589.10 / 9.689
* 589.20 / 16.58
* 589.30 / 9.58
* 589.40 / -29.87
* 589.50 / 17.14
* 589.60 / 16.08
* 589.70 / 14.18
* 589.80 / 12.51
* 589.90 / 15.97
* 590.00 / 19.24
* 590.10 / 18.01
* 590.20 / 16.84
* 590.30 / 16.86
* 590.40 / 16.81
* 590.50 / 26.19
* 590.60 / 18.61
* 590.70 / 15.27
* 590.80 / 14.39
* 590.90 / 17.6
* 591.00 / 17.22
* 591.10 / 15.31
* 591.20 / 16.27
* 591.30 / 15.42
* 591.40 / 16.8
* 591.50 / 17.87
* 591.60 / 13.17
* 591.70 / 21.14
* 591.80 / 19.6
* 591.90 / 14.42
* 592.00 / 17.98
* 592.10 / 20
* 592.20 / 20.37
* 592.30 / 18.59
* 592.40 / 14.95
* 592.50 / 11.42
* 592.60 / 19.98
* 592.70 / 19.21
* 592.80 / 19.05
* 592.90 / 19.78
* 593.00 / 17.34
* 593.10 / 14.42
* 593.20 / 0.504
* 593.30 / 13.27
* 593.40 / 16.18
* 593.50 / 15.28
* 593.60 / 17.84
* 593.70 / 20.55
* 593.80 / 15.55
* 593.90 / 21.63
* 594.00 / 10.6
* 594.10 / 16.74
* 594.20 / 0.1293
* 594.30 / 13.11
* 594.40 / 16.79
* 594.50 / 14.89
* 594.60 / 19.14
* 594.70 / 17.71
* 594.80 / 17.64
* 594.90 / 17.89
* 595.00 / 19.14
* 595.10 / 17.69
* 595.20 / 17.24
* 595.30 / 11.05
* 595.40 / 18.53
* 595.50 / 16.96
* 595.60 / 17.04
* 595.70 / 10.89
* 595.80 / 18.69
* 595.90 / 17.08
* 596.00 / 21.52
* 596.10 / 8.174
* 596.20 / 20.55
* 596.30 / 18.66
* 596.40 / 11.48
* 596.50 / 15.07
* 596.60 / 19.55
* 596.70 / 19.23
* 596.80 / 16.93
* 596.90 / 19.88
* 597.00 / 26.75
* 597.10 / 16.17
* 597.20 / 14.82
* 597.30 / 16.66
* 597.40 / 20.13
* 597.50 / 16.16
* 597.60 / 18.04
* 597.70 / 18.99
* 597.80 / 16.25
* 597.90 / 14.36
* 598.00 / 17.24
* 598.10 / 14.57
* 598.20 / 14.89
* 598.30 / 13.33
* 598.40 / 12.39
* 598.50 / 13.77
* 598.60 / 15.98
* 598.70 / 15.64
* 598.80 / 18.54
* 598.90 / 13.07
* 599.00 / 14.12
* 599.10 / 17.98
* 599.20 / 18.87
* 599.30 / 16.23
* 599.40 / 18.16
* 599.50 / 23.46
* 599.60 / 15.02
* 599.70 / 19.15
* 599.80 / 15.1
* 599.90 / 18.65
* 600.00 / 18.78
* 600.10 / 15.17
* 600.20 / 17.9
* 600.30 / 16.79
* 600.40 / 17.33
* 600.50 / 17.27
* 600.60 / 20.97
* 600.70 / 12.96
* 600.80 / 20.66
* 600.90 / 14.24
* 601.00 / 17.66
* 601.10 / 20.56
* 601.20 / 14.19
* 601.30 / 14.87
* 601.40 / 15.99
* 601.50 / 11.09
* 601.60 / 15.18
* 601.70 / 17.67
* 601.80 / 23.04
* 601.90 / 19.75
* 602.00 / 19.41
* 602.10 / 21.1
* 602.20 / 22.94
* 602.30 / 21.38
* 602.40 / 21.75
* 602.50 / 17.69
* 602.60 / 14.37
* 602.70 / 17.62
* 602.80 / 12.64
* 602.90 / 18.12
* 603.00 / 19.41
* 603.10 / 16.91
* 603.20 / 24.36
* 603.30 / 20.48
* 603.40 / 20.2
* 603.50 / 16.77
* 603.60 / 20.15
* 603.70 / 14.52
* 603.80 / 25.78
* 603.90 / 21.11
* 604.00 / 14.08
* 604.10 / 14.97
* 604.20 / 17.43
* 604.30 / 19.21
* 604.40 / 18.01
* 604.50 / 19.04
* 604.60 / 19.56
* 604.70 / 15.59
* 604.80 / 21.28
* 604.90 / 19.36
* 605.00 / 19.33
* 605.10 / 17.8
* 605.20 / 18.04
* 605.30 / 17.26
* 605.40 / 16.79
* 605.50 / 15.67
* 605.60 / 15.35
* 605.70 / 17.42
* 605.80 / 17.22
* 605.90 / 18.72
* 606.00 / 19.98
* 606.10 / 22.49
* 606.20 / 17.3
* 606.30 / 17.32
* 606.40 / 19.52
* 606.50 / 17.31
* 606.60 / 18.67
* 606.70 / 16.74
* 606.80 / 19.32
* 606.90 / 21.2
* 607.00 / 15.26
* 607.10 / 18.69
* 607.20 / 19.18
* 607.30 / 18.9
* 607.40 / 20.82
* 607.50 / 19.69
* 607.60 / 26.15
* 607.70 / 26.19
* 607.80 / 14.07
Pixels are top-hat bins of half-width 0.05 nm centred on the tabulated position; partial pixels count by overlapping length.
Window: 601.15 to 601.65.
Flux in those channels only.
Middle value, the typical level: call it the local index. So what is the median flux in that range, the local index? 14.9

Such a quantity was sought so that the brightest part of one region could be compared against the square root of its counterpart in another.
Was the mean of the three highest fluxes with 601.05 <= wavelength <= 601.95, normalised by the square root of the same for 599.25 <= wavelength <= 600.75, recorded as 4.59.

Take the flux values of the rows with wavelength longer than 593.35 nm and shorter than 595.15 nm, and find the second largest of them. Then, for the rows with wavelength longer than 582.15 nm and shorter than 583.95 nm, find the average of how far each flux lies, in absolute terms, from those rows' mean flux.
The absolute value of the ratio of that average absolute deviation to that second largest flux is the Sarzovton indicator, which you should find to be 0.12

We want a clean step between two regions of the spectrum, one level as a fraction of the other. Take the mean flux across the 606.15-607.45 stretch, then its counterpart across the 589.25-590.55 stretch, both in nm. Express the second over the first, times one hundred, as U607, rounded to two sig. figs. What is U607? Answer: 71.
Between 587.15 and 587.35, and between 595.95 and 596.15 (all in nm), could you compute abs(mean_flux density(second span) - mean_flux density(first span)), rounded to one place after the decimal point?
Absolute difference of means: 2.1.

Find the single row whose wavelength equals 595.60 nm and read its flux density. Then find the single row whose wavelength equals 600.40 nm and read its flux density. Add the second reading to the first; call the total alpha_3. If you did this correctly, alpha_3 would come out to 34.4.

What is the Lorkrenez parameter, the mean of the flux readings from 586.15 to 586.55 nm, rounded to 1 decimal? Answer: 15.4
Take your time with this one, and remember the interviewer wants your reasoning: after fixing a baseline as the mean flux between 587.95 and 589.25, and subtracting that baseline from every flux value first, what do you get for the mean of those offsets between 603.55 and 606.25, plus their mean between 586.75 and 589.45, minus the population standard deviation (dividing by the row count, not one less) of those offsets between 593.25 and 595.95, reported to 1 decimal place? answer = 1.3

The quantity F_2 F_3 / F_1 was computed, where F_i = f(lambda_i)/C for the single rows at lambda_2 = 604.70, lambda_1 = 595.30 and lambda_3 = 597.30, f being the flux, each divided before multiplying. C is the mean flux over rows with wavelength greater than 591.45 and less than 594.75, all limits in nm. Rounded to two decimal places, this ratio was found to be 1.47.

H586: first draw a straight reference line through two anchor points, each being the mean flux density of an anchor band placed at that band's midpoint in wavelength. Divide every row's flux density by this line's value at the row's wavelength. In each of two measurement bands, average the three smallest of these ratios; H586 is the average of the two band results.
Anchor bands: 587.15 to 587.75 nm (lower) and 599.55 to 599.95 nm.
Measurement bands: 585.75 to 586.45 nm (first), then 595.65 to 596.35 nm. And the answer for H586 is 0.68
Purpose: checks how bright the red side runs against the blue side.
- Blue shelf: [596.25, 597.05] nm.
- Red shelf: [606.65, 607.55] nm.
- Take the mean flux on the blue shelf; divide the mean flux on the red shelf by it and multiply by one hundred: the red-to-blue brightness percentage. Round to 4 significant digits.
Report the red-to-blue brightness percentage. 102.3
